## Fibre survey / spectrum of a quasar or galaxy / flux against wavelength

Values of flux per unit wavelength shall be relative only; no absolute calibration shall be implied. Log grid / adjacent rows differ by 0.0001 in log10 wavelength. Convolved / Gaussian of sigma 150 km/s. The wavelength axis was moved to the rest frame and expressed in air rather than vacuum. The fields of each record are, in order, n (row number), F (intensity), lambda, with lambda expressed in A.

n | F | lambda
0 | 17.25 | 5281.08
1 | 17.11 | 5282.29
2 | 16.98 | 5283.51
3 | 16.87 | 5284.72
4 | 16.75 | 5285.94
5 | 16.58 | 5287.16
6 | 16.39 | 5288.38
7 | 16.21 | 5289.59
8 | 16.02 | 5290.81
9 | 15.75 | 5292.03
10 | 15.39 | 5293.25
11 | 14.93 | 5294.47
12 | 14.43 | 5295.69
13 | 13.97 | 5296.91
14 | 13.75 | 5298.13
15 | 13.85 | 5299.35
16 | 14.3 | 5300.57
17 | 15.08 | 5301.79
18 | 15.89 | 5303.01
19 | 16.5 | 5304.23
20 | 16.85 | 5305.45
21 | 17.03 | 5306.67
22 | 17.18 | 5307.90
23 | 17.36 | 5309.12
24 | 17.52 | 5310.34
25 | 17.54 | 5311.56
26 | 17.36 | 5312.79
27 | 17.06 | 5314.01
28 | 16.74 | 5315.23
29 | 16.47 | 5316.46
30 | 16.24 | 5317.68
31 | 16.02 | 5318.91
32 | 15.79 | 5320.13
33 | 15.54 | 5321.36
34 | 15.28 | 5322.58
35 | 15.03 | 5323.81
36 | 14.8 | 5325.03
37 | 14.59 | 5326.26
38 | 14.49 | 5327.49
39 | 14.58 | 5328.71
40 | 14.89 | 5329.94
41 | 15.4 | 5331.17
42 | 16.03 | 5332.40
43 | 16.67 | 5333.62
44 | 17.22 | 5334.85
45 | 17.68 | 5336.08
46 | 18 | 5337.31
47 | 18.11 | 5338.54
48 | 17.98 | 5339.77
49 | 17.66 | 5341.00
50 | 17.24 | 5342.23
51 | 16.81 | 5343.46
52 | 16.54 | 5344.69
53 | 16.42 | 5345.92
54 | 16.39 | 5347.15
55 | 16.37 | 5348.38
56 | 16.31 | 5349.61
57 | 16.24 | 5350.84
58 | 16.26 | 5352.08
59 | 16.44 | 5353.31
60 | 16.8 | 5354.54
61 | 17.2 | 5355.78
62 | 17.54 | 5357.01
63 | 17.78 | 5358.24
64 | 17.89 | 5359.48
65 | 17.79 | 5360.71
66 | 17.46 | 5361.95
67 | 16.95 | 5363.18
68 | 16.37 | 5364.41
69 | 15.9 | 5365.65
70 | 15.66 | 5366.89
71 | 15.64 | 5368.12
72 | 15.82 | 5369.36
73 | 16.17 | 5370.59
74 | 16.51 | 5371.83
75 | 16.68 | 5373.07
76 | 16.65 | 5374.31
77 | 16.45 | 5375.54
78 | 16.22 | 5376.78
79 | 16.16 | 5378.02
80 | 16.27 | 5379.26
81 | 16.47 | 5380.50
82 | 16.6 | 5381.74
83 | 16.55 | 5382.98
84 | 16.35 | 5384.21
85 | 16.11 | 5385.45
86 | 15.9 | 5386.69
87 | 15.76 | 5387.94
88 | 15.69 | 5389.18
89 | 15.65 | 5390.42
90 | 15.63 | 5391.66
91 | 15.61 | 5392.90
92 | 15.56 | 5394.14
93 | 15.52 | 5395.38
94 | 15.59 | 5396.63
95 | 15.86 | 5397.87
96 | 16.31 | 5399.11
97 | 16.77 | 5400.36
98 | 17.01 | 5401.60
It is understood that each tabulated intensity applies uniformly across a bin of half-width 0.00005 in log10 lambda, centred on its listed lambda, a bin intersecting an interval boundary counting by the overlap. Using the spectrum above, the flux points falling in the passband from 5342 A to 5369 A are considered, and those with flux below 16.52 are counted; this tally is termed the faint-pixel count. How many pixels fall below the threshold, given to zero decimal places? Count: 11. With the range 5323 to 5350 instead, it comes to 12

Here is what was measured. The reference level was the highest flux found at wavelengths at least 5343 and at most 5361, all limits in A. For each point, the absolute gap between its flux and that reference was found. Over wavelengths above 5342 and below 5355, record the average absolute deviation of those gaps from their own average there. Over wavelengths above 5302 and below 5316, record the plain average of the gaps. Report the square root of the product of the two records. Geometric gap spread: 0.5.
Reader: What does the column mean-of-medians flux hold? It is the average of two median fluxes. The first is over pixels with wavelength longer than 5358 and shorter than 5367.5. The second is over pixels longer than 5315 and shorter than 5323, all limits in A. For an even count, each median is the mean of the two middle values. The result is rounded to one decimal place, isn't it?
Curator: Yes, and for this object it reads 16.6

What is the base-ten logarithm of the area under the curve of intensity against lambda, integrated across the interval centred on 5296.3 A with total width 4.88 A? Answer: 1.843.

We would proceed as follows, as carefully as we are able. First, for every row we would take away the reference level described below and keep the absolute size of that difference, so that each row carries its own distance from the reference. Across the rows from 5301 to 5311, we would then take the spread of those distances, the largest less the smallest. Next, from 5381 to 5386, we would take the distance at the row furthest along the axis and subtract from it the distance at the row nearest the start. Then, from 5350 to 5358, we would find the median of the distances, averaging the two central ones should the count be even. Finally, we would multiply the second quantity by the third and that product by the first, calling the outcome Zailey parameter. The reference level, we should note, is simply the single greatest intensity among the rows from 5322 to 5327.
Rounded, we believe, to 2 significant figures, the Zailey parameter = -1.3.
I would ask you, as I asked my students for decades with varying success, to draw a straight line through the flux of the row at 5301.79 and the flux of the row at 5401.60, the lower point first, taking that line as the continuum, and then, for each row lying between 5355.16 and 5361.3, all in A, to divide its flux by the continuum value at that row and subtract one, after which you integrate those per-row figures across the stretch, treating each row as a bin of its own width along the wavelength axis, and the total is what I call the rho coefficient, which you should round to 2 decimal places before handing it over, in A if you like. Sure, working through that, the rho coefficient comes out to 0.56 A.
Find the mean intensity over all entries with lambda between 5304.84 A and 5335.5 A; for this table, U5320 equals 16.1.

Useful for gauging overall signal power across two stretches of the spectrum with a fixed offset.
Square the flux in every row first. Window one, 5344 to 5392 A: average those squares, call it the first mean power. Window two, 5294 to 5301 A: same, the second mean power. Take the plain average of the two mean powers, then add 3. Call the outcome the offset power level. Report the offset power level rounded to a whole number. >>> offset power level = 239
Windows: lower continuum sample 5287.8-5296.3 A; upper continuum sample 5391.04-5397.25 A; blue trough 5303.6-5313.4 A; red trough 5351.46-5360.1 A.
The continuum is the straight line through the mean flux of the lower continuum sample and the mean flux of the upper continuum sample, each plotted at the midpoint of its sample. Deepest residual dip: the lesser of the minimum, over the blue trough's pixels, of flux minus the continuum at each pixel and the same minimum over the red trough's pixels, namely 0.7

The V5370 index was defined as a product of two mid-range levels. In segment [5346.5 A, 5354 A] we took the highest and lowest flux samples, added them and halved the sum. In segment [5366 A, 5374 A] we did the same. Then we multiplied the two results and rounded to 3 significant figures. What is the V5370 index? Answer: 264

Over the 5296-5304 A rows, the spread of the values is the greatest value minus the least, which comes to 2.1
